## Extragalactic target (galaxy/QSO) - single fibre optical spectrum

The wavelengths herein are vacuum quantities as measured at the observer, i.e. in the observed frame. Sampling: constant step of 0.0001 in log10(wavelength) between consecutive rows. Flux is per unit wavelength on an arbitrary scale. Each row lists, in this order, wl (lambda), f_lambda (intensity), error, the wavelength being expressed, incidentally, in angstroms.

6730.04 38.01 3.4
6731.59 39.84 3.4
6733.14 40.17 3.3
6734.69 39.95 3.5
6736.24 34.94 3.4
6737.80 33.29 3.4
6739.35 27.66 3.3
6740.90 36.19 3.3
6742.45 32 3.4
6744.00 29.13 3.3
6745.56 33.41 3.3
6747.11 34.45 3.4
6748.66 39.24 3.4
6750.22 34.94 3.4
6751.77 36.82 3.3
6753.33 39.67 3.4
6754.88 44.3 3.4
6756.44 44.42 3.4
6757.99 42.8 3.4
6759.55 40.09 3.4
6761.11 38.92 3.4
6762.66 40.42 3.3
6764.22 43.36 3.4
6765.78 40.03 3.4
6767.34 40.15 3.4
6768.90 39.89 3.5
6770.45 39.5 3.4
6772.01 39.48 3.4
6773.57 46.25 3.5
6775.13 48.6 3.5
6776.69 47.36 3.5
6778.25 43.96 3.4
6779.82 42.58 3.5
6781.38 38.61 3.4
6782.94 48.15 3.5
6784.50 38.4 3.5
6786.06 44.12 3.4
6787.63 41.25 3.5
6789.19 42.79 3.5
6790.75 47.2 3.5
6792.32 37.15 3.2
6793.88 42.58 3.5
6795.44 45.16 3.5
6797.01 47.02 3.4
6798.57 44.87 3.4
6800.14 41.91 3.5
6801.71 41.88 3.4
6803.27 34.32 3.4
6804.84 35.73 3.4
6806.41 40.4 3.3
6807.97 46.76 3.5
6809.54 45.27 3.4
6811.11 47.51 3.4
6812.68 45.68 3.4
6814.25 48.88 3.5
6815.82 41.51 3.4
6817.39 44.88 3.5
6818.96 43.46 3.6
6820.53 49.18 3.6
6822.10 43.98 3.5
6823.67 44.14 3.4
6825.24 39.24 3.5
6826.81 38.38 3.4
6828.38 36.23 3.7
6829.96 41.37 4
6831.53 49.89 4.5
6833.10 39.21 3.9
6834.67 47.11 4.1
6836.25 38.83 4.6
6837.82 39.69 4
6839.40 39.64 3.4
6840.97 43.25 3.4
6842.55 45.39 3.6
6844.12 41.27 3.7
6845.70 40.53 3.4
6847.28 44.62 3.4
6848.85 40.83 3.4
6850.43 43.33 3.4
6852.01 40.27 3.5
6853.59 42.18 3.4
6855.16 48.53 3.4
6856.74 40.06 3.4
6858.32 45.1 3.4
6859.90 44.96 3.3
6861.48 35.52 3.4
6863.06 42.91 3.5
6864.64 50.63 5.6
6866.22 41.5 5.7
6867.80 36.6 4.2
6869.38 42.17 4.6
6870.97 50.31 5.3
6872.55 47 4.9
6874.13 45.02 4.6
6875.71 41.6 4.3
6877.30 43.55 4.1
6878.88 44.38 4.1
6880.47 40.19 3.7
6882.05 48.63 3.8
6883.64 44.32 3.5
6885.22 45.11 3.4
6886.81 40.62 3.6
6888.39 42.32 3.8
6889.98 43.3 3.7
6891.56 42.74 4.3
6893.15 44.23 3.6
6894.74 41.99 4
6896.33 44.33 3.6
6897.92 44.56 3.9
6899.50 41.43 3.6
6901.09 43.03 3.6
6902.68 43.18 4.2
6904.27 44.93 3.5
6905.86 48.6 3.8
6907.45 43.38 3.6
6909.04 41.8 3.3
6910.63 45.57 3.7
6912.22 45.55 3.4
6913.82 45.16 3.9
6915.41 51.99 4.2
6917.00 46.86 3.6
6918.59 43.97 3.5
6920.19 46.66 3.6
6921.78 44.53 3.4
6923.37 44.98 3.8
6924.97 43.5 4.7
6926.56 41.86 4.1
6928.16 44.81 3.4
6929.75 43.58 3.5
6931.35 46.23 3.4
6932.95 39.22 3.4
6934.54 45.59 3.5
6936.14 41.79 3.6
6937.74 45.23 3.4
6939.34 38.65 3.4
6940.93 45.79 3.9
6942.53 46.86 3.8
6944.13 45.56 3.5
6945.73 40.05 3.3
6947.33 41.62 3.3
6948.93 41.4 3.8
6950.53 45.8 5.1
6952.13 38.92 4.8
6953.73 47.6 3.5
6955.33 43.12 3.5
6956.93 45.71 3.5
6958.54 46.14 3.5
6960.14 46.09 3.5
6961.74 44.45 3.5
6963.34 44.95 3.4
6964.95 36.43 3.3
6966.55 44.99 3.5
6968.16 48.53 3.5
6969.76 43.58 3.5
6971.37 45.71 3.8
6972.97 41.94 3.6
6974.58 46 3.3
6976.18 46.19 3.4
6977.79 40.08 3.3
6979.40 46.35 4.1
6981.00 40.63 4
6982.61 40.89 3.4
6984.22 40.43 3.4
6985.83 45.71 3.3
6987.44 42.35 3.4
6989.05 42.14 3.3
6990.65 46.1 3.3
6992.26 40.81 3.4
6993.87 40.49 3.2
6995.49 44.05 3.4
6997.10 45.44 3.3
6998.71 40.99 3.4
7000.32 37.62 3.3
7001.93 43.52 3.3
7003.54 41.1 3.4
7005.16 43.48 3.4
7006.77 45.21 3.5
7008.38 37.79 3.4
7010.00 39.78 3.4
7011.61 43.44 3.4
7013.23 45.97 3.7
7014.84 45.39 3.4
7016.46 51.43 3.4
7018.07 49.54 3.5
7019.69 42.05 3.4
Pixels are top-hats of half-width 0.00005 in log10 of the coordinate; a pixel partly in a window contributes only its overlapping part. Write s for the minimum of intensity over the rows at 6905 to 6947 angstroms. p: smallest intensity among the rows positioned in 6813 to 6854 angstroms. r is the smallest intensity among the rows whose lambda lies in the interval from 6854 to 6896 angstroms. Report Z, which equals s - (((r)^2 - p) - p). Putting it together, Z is -1151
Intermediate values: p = 36.23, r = 35.52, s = 38.65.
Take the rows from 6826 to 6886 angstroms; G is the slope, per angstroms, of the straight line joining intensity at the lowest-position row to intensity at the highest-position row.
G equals 0.12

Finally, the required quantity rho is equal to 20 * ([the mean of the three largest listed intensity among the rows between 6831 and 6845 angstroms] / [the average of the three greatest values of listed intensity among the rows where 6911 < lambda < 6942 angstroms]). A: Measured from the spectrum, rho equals 19.6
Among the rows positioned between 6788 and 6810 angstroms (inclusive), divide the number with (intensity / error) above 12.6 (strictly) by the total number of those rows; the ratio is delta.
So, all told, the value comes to 0.4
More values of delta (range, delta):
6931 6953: 0.4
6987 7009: 0.6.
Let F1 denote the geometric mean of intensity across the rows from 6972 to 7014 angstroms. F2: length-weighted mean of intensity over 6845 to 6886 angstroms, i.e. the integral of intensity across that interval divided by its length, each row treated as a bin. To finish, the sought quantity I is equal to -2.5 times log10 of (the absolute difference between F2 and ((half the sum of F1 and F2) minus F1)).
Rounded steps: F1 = 42.6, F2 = 43.5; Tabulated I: -4.08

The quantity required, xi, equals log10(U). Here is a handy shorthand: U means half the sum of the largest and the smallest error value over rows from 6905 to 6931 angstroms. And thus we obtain 0.602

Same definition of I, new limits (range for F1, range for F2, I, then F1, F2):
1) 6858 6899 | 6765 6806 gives -4.08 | 43.5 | 42.2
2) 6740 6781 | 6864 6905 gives -4.05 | 39.6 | 43.7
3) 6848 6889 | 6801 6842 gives -4.08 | 43.2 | 42.6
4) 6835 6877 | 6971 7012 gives -4.07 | 42.6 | 42.6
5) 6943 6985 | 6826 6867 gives -4.08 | 43.5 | 42.4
